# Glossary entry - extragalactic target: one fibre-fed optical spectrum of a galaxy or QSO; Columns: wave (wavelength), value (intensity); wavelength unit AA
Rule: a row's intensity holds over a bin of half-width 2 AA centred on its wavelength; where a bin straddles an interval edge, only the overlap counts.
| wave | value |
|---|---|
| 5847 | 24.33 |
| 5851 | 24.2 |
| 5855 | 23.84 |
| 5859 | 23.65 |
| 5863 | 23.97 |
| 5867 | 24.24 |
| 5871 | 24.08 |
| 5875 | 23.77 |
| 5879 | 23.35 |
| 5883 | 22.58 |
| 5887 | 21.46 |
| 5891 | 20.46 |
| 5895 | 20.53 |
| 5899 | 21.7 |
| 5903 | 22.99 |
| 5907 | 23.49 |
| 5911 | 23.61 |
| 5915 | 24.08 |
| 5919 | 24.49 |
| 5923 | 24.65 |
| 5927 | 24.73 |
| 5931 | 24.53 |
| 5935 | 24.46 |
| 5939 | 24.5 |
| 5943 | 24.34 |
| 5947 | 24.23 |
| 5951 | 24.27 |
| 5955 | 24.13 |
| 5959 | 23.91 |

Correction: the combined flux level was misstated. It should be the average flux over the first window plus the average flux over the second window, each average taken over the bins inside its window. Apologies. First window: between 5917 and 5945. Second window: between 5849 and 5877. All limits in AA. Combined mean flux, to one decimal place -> 48.5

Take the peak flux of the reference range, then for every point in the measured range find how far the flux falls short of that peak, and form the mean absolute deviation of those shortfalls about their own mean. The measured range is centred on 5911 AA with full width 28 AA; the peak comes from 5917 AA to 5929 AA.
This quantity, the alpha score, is 0.7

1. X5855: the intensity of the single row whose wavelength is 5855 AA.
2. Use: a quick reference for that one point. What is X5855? 23.84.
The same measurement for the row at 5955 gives 24.13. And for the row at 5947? 24.23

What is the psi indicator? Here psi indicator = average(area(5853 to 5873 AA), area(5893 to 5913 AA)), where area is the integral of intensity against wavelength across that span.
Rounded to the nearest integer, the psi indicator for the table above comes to 464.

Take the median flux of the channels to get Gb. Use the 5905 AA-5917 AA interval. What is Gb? 23.6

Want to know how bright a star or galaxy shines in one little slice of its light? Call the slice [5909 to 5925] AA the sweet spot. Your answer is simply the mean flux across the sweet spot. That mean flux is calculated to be 24.2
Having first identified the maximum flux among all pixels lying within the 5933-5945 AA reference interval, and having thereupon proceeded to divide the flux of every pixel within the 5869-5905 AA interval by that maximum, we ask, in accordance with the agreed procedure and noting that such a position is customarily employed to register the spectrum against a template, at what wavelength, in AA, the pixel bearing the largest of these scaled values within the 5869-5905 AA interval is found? 5871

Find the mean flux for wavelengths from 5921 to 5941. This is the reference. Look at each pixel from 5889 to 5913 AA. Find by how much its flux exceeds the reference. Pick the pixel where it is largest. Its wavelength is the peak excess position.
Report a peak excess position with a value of 5911 AA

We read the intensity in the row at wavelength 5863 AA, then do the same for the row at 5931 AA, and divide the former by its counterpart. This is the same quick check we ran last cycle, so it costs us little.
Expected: 0.977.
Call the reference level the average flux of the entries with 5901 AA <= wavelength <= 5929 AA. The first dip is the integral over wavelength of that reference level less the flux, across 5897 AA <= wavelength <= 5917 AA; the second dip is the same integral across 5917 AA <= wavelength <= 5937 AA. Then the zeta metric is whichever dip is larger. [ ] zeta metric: 17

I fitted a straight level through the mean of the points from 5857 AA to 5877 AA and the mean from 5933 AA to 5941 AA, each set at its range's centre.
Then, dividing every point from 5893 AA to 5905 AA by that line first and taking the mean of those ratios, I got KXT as 0.899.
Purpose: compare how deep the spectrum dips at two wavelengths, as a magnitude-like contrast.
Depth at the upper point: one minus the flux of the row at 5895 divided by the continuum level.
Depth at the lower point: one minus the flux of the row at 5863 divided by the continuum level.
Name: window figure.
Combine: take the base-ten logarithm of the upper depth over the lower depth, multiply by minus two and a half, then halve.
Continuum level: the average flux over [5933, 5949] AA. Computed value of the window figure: -1.21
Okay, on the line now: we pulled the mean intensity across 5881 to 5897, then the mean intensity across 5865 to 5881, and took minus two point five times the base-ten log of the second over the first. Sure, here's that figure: -0.13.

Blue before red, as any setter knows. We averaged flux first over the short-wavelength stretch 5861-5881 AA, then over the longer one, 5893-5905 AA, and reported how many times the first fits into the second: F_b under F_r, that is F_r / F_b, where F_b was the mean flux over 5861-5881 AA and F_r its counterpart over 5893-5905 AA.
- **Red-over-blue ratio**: 0.91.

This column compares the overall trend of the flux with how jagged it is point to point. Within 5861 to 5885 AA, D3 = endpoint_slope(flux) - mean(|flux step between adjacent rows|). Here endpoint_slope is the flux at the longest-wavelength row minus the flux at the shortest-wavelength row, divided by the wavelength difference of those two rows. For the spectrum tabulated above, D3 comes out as -0.46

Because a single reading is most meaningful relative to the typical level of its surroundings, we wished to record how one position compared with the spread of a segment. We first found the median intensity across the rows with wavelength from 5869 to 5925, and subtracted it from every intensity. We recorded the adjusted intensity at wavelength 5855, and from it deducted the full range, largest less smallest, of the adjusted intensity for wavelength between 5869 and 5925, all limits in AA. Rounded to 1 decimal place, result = -3.8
